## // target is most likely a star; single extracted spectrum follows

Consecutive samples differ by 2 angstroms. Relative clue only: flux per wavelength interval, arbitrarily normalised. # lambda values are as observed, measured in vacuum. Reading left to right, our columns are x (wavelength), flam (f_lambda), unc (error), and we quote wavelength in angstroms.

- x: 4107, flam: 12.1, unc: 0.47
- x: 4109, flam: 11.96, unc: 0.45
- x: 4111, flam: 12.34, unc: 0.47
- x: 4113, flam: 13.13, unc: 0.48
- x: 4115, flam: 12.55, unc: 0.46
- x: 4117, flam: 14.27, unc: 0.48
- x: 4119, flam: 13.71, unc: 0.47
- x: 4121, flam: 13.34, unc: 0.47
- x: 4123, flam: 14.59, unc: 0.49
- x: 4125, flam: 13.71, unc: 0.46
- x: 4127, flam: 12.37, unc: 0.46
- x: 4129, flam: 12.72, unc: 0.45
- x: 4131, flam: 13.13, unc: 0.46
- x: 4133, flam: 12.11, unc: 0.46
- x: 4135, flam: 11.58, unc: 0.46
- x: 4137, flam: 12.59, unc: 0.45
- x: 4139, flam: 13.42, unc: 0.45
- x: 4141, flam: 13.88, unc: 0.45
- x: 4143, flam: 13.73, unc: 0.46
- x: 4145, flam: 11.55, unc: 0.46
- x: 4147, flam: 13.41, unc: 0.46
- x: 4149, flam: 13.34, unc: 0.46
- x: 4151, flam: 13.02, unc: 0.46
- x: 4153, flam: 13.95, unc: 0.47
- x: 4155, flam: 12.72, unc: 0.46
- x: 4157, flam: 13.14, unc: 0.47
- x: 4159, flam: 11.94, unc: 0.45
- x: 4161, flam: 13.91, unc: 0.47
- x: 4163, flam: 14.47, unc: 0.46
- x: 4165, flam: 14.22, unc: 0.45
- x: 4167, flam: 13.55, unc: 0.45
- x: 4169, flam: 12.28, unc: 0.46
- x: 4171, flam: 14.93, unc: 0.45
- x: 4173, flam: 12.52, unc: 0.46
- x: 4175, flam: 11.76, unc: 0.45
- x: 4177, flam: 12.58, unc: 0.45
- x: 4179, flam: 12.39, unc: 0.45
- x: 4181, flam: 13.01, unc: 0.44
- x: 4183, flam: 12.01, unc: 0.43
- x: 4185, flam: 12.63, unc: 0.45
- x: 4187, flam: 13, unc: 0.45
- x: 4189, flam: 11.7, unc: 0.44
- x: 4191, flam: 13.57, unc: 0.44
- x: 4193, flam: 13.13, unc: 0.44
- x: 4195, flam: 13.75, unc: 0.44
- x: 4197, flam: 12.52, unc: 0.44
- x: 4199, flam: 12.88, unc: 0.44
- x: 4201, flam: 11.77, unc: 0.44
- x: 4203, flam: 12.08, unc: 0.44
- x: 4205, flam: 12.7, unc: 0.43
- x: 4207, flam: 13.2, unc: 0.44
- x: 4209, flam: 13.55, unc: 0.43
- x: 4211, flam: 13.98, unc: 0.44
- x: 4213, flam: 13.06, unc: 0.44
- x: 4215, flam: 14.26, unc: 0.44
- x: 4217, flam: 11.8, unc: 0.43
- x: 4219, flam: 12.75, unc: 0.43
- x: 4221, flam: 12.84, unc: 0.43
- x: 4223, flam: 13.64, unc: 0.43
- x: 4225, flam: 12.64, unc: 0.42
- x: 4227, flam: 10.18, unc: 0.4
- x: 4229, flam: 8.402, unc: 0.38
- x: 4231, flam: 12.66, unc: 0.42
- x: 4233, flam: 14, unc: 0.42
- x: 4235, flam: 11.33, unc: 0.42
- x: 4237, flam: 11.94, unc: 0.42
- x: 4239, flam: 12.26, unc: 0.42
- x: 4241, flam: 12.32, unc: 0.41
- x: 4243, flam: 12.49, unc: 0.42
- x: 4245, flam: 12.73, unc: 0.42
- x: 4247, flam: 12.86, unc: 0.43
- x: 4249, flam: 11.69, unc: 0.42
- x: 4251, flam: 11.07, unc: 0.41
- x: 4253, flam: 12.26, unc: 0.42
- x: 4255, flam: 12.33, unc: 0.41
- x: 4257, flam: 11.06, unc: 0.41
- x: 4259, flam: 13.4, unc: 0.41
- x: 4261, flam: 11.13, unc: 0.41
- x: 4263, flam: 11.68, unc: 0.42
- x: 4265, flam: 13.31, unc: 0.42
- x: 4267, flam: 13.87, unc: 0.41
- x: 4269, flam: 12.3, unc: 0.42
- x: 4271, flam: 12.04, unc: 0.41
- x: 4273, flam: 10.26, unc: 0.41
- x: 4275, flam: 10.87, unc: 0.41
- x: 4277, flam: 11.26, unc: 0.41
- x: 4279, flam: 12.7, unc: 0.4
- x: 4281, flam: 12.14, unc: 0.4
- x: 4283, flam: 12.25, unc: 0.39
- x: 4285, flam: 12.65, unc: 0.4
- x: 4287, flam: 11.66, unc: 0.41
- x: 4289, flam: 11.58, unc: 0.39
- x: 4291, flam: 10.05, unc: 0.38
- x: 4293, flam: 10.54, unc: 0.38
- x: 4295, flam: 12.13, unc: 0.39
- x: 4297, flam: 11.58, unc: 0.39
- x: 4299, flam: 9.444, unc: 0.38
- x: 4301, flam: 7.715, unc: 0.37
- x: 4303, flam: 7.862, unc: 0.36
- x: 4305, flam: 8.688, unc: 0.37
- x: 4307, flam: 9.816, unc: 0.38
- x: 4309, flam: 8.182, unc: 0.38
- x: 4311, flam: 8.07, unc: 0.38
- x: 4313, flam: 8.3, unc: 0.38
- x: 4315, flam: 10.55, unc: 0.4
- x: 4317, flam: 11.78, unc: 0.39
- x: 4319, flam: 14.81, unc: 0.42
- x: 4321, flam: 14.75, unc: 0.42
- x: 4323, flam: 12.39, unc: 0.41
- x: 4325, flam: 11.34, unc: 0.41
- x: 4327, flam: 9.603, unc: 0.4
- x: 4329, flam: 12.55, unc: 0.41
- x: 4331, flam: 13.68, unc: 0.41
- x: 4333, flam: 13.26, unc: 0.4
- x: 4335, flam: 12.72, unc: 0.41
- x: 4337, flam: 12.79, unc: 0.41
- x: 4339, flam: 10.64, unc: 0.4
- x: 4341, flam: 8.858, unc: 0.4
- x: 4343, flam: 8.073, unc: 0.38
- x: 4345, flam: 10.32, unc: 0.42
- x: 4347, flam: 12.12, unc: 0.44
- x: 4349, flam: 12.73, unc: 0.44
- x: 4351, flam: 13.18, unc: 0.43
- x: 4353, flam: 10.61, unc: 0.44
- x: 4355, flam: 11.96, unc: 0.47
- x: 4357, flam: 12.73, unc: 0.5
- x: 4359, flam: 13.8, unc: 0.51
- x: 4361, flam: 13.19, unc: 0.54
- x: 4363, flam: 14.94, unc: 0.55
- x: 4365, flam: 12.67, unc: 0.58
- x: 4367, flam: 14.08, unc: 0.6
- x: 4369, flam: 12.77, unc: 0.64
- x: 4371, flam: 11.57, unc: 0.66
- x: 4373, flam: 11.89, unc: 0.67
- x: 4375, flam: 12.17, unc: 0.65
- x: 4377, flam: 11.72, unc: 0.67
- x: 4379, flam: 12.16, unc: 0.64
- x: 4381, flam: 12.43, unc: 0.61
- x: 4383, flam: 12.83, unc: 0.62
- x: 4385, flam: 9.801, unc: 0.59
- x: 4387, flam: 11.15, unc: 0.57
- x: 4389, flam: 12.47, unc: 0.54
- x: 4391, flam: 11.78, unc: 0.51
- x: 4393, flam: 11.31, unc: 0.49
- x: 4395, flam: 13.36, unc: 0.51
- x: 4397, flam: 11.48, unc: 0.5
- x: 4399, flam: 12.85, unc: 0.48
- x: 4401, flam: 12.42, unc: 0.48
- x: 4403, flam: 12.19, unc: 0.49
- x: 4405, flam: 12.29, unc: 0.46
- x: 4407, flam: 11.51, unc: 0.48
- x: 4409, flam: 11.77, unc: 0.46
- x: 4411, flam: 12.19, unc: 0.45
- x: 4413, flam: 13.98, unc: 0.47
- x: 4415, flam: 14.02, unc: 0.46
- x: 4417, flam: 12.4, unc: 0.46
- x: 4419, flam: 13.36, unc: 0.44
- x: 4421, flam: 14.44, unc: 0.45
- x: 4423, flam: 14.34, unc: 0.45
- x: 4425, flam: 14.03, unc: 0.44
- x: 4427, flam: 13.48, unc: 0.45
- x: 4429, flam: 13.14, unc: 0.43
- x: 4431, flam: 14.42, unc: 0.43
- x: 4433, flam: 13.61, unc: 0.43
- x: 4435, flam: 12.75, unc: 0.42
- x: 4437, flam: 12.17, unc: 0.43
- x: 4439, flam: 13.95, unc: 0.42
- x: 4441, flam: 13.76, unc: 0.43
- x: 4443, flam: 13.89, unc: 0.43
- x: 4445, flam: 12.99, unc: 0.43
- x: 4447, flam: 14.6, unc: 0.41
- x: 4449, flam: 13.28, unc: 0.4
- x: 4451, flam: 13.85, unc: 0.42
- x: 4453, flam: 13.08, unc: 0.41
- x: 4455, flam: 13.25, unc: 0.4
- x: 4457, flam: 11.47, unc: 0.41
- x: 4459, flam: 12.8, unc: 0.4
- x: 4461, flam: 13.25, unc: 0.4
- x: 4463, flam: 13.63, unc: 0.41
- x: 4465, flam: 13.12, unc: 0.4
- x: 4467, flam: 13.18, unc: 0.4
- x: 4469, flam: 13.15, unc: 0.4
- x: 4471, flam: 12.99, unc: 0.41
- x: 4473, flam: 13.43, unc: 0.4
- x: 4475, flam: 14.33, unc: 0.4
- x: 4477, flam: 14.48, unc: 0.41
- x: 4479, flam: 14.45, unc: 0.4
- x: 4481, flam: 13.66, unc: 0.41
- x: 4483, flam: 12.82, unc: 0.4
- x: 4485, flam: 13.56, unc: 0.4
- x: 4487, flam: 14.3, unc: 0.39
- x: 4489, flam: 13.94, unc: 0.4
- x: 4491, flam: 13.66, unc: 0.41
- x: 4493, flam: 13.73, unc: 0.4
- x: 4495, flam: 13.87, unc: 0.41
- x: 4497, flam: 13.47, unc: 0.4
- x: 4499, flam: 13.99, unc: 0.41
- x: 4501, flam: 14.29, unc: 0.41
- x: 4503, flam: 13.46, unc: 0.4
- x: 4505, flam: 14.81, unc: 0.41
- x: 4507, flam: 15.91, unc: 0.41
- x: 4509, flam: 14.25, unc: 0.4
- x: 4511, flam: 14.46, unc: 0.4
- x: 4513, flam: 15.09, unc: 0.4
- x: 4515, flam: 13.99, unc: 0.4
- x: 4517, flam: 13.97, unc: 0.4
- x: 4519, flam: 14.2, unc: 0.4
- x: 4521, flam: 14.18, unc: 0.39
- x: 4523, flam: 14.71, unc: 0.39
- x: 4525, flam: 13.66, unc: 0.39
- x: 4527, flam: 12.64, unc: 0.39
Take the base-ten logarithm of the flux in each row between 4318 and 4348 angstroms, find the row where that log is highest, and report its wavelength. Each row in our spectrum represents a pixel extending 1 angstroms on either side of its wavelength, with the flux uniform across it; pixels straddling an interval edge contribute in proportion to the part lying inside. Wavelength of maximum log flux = 4319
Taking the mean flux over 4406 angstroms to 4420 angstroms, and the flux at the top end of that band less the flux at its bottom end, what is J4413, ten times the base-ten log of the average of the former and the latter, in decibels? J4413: 8.6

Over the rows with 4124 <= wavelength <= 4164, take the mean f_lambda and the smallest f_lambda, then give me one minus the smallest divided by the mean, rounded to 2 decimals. 0.11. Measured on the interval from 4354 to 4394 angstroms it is 0.21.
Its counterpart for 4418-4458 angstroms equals 0.15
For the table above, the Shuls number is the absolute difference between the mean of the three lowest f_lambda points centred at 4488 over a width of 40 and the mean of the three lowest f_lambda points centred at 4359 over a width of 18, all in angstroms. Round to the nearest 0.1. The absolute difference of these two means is 1.2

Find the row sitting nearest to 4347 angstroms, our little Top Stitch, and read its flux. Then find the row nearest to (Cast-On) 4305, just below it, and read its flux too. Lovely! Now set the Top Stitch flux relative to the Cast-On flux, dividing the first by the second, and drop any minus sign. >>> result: 1.40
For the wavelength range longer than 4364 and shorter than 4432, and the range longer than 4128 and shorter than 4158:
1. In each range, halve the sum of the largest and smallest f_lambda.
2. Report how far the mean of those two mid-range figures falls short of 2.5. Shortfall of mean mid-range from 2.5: -9.9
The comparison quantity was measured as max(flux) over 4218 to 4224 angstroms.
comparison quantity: 13.64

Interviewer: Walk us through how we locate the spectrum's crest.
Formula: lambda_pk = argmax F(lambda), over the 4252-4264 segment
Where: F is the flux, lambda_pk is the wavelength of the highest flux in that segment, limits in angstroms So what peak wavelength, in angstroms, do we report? 4259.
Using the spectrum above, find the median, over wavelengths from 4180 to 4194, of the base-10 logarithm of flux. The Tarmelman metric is 1.11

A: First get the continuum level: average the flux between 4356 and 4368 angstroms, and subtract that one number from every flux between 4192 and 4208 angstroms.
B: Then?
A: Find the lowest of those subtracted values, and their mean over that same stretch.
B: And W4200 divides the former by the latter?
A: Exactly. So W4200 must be 2.2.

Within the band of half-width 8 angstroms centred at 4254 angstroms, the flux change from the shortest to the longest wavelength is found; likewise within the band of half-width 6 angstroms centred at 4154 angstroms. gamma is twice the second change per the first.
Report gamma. 1.6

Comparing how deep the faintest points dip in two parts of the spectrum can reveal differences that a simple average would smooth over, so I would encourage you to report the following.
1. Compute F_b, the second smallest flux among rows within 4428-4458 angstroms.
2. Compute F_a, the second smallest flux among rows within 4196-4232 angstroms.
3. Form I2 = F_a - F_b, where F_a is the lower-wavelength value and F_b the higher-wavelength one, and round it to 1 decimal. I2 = -2.0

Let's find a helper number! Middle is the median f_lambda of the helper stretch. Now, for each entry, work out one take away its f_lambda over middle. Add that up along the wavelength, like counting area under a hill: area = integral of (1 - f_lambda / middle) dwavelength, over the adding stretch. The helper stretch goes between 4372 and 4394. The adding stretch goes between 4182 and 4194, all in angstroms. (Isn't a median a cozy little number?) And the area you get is -1 angstroms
